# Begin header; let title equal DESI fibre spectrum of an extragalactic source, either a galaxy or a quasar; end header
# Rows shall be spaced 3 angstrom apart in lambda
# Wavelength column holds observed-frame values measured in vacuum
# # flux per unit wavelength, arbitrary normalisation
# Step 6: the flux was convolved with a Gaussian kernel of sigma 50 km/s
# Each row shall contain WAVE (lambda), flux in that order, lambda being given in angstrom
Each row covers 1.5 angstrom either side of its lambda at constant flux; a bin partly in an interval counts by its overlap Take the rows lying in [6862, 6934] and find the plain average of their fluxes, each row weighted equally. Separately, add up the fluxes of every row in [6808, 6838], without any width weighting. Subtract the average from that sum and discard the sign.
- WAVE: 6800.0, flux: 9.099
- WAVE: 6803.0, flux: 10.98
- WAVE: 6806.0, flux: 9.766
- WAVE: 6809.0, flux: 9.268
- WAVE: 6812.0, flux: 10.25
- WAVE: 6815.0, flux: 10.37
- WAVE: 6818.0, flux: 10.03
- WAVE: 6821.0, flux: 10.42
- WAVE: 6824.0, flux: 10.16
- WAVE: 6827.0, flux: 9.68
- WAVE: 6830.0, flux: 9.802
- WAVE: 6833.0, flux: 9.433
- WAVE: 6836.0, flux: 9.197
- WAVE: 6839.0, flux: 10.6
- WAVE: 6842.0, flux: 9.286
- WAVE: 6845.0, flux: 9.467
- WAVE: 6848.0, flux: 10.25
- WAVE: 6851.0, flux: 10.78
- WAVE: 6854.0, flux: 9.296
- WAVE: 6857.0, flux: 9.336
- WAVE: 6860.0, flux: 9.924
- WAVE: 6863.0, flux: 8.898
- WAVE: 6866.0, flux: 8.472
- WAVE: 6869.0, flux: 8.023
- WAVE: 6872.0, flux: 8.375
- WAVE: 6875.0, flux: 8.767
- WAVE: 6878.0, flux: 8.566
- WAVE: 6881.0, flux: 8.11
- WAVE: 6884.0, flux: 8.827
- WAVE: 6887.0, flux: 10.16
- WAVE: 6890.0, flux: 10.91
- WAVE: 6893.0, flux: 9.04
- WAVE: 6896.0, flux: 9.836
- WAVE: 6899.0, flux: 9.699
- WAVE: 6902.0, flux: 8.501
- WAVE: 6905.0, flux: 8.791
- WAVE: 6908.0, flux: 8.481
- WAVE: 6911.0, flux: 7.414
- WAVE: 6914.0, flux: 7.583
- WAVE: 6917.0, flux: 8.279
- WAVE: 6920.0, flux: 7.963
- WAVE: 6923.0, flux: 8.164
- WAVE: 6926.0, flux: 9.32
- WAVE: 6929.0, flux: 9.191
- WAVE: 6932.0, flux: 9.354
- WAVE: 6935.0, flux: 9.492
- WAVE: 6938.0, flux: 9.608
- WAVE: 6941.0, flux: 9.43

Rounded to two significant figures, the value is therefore 90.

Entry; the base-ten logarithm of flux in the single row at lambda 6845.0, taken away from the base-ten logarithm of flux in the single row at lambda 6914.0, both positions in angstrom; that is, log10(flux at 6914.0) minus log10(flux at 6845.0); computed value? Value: -0.10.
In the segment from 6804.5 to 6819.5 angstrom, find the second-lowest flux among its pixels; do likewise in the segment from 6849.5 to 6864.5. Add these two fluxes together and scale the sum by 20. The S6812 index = 381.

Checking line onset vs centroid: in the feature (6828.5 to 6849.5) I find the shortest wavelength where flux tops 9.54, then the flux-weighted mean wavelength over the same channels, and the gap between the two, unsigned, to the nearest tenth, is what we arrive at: 9.1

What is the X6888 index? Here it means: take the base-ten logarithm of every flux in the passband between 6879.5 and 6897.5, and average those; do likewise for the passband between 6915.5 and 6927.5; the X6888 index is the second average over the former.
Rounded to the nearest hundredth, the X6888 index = 0.95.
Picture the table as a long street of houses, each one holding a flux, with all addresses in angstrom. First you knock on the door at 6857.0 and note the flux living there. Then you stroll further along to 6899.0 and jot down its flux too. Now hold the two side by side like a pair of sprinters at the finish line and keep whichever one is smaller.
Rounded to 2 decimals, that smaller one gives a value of 9.34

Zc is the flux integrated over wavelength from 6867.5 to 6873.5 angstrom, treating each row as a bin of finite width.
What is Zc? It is 49.2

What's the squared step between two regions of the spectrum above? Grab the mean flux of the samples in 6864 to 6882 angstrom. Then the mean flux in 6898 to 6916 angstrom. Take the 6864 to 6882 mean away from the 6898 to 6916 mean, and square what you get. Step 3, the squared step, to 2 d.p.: 0.00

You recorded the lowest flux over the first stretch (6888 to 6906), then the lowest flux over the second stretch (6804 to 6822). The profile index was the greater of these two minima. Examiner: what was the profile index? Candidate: 9.27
